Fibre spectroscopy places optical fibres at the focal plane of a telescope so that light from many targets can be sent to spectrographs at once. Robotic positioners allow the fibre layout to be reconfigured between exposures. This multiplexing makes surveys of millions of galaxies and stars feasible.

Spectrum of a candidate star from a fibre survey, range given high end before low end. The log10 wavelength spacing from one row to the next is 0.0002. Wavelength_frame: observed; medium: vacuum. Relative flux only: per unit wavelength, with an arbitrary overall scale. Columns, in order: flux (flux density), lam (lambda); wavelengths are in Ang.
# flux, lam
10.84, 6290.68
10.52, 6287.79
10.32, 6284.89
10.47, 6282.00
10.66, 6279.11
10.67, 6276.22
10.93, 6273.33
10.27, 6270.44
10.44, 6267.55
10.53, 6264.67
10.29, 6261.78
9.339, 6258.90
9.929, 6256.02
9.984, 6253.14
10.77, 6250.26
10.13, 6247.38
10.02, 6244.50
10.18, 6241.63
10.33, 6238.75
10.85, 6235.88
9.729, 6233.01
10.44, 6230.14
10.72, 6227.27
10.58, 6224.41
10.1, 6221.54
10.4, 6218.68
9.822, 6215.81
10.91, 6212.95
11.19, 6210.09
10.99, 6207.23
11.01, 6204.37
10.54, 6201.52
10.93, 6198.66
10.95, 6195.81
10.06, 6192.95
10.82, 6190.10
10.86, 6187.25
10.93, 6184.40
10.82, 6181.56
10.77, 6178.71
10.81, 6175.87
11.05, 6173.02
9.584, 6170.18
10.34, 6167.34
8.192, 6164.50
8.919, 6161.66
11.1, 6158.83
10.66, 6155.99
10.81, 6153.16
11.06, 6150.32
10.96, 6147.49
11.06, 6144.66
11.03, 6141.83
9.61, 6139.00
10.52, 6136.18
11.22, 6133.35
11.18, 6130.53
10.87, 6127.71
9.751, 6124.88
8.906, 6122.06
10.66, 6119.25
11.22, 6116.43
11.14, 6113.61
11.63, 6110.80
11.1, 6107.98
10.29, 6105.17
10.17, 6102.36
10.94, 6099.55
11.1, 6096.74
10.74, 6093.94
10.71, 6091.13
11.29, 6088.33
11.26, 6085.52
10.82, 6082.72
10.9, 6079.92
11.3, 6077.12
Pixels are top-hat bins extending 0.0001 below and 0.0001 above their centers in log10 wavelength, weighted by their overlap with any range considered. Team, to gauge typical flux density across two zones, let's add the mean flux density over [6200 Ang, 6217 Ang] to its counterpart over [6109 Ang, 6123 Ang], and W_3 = 21.5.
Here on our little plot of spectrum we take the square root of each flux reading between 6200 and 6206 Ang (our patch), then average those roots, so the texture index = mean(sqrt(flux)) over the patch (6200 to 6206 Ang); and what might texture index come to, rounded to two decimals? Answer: 3.28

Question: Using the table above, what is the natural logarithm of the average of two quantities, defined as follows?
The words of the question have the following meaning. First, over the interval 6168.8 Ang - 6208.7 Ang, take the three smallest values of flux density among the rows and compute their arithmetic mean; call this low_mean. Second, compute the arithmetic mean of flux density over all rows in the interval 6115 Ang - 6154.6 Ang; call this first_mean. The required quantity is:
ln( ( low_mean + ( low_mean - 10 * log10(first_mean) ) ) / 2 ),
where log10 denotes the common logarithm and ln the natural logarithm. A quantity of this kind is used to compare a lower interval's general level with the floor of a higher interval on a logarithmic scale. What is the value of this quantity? 1.59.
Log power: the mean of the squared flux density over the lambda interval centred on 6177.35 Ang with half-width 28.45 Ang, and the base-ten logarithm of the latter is 2.05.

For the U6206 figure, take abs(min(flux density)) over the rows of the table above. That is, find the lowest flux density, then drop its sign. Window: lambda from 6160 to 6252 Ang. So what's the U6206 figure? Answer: 8.2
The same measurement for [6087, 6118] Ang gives 10.2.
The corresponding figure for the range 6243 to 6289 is 9.3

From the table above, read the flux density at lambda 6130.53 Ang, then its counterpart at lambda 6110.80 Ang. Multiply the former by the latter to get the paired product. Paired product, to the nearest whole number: 130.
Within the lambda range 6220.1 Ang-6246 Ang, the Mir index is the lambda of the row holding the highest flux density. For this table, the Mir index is 6235.88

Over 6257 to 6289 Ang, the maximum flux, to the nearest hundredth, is 10.93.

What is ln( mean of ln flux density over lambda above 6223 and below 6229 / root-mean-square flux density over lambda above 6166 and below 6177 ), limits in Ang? -1.49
